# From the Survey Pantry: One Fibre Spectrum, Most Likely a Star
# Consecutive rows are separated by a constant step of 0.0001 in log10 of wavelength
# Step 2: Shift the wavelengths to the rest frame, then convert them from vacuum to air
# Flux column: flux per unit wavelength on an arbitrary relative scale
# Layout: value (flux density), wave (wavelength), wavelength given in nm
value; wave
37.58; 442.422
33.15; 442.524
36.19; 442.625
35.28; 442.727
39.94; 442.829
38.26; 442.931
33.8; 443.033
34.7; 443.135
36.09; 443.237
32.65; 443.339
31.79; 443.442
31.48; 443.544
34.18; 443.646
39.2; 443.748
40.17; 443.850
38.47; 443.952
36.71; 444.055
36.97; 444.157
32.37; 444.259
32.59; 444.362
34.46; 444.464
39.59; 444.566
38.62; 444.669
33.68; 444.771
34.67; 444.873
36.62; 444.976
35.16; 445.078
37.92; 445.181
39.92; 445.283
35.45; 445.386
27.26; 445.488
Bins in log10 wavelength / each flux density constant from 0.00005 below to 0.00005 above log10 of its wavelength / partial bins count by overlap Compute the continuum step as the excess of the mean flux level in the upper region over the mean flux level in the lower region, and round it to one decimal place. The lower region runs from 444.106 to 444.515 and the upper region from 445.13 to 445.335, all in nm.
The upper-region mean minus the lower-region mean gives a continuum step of 4.8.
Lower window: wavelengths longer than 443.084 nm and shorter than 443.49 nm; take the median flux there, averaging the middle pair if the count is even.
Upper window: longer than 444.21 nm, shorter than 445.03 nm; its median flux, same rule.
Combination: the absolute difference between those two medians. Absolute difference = 0.89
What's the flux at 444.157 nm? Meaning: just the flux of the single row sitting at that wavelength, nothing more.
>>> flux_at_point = 36.97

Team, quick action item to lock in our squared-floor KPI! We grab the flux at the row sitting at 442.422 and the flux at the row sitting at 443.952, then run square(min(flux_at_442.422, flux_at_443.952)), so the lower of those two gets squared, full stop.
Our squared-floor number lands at 1412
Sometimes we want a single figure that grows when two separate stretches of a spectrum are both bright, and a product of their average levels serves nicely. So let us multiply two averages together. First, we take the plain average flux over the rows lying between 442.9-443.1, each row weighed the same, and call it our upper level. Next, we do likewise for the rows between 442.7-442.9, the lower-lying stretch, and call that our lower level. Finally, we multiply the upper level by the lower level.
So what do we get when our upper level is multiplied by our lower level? 1355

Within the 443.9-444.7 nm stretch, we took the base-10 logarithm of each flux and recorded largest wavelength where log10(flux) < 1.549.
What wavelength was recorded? 444.464 nm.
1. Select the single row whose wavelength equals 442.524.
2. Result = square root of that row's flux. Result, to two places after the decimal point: 5.76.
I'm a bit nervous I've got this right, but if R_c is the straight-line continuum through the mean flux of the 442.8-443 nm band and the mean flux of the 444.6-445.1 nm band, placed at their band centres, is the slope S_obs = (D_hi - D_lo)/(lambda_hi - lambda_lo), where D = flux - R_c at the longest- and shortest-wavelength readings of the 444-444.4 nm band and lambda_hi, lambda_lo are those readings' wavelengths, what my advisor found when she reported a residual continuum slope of -12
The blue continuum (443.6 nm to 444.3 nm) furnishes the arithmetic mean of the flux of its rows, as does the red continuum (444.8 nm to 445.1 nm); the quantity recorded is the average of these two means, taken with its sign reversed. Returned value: -36.2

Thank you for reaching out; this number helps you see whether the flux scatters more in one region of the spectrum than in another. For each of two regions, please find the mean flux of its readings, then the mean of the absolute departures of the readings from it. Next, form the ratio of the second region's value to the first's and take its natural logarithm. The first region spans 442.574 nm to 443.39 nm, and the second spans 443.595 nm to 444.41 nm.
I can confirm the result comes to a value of 0.3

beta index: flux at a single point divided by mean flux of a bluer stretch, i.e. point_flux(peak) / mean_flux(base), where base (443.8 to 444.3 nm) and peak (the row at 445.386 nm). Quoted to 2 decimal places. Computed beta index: 0.96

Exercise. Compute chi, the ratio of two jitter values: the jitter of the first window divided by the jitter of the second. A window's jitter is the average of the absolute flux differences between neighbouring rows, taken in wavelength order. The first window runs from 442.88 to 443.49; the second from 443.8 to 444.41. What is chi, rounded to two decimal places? 1.29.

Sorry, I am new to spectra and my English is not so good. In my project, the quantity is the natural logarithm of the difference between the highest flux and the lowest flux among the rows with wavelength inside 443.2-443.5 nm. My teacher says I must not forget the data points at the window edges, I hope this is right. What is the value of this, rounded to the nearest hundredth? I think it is 1.46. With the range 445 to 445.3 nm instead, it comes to 1.56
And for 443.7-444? 0.53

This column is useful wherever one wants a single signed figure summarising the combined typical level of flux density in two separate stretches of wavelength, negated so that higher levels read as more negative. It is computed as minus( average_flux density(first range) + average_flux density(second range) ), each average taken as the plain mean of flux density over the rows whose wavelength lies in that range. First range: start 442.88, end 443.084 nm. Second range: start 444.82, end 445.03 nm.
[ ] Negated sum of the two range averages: -71.7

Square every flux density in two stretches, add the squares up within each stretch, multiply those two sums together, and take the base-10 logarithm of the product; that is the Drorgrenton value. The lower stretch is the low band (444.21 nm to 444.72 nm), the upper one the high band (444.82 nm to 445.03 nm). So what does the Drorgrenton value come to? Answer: 7.2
